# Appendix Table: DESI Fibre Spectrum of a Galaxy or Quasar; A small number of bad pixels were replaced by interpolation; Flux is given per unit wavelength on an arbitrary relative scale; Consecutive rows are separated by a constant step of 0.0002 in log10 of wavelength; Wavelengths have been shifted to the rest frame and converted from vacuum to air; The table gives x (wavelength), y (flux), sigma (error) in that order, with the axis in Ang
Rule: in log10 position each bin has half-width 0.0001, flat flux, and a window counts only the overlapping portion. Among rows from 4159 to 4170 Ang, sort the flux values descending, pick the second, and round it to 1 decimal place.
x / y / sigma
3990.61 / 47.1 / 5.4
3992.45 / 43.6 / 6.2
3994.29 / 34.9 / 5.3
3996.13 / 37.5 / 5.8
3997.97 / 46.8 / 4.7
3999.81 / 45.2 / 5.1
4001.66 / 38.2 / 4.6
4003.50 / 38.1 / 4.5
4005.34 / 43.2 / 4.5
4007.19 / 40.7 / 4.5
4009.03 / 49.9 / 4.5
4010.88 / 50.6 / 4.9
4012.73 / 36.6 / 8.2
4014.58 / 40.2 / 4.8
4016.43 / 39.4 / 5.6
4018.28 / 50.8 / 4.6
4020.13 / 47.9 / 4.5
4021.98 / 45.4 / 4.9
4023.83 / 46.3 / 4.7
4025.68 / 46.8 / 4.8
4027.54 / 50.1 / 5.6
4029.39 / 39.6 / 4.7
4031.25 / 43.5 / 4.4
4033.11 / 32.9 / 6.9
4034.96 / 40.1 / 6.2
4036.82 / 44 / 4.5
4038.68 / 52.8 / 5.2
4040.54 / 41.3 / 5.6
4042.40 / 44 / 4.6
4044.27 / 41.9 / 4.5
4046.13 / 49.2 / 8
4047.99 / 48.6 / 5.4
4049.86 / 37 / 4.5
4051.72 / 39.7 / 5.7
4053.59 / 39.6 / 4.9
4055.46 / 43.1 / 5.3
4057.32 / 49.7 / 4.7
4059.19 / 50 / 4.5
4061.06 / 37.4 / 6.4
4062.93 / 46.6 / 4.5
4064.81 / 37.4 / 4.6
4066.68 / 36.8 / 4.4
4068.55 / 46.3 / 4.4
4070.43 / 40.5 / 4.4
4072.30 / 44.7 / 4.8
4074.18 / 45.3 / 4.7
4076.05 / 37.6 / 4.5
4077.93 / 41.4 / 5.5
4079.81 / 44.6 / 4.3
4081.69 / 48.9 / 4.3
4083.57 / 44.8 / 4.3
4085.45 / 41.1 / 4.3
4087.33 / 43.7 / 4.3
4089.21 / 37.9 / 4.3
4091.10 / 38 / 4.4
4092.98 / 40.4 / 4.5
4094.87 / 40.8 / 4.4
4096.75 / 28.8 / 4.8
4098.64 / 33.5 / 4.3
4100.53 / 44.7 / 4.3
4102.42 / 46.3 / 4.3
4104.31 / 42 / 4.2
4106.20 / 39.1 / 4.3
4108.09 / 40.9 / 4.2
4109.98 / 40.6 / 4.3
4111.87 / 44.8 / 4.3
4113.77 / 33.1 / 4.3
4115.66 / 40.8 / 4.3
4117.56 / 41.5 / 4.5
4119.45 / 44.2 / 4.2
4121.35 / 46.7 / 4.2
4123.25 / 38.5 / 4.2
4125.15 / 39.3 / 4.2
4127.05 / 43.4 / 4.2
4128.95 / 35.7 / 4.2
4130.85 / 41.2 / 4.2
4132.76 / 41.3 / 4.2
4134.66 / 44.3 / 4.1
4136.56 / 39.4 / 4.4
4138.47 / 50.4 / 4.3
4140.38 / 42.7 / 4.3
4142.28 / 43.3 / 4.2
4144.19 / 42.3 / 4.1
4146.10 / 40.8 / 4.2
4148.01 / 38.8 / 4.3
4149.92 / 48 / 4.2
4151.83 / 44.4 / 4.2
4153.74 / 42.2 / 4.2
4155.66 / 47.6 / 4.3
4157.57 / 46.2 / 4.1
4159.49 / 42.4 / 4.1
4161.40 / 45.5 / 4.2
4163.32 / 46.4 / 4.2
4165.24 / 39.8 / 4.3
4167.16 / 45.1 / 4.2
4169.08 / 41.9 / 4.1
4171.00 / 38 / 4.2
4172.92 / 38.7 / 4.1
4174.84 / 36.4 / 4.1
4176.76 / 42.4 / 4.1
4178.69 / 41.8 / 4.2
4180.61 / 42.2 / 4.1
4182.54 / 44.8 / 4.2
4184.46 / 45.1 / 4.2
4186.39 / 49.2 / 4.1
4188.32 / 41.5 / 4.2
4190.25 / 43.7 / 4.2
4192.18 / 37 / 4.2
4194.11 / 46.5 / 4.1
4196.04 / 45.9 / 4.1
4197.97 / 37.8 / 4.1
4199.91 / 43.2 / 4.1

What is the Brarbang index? 45.5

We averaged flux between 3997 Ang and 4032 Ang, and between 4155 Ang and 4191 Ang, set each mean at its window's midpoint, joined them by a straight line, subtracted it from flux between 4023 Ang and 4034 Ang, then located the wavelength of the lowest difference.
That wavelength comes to 4033.11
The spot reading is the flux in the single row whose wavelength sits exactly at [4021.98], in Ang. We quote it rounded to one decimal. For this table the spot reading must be 45.4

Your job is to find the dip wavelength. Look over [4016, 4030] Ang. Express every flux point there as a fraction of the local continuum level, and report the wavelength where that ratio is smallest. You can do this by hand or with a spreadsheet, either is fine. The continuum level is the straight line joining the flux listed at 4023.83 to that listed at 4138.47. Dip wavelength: 4029.39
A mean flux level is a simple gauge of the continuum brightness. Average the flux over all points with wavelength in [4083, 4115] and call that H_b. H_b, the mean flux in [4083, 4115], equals 40.0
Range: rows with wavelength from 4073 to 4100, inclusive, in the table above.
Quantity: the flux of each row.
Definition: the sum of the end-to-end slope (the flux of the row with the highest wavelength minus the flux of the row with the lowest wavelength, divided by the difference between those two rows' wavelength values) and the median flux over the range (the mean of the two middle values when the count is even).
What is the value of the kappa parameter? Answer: 40.5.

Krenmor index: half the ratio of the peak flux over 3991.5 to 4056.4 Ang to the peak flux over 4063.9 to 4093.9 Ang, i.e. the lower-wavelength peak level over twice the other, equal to 0.540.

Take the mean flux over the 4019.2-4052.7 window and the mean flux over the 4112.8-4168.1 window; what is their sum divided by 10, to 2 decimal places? 8.65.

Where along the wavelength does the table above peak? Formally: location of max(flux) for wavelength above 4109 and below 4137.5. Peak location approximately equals 4121.35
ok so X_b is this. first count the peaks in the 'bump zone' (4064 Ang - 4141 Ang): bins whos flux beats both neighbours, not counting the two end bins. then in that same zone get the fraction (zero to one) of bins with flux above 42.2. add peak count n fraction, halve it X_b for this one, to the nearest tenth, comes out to 6.2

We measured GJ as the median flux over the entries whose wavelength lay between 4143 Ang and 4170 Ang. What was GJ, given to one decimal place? 43.4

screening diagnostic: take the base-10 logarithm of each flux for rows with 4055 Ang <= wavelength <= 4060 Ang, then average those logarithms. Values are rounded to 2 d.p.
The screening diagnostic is 1.68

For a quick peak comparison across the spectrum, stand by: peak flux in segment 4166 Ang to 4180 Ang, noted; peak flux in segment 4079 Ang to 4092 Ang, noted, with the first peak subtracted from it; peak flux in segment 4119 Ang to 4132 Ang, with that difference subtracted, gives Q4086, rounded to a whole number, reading 43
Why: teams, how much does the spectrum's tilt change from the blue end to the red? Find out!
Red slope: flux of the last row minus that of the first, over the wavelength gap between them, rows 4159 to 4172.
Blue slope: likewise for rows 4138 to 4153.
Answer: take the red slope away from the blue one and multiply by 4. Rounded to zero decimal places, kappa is 0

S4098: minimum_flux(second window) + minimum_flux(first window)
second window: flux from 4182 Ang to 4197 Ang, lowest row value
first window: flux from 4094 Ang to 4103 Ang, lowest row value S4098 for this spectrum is 66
